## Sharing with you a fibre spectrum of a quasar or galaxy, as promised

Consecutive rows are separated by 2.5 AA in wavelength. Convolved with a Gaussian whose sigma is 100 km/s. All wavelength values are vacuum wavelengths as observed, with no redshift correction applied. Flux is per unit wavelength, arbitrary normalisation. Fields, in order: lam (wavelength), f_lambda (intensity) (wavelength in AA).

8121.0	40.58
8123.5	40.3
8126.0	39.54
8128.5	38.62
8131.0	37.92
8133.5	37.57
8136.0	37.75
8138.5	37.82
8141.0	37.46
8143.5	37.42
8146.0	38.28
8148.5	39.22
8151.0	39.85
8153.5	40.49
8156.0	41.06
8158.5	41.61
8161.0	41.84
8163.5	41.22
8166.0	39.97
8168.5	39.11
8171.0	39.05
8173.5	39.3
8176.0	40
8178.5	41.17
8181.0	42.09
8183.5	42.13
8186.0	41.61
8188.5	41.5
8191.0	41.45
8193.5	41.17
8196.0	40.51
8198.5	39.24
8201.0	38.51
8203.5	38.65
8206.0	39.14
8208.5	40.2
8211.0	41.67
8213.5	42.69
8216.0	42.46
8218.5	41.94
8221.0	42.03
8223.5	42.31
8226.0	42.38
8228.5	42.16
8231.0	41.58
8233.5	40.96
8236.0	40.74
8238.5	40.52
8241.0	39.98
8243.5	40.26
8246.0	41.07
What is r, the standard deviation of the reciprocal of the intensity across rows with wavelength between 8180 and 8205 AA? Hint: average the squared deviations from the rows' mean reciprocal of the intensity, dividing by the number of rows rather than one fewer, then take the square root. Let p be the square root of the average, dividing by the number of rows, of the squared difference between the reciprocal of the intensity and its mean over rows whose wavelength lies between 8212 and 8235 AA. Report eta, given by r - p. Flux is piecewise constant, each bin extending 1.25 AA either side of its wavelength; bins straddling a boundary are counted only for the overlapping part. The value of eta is 0.0005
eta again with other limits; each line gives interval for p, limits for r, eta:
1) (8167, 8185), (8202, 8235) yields 0.0000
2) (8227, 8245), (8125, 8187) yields 0.0006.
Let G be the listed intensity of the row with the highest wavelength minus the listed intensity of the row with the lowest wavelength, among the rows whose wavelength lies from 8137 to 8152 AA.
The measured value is 2.0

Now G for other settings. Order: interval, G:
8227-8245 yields -1.9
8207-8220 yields 1.7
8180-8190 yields -0.6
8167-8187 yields 2.5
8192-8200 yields -1.9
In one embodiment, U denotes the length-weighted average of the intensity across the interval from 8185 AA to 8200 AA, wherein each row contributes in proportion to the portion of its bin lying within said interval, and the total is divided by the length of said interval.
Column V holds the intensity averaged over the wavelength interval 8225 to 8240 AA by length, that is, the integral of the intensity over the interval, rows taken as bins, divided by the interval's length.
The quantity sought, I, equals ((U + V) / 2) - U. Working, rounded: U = 40.9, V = 41.35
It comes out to 0.2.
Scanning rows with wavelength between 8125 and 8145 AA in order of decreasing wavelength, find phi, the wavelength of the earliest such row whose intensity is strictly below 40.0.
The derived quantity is 8143.5 AA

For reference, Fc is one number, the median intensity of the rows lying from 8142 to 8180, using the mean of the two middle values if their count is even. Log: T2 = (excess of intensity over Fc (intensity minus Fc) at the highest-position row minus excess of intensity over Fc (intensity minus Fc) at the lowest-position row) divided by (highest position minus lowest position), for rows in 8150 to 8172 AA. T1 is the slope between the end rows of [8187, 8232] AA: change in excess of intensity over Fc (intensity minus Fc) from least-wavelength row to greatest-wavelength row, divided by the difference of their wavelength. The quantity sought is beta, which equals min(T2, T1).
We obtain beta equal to -0.040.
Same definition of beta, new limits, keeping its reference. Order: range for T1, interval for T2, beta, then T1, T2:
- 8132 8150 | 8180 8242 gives -0.035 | 0.11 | -0.035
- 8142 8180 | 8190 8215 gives 0.055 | 0.11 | 0.055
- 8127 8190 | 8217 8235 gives -0.065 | 0.05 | -0.065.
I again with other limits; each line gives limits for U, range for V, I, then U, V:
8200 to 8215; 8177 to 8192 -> 0.7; 40.2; 41.63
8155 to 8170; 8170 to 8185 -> -0.1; 40.8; 40.67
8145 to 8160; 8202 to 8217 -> 0.3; 40.1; 40.74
